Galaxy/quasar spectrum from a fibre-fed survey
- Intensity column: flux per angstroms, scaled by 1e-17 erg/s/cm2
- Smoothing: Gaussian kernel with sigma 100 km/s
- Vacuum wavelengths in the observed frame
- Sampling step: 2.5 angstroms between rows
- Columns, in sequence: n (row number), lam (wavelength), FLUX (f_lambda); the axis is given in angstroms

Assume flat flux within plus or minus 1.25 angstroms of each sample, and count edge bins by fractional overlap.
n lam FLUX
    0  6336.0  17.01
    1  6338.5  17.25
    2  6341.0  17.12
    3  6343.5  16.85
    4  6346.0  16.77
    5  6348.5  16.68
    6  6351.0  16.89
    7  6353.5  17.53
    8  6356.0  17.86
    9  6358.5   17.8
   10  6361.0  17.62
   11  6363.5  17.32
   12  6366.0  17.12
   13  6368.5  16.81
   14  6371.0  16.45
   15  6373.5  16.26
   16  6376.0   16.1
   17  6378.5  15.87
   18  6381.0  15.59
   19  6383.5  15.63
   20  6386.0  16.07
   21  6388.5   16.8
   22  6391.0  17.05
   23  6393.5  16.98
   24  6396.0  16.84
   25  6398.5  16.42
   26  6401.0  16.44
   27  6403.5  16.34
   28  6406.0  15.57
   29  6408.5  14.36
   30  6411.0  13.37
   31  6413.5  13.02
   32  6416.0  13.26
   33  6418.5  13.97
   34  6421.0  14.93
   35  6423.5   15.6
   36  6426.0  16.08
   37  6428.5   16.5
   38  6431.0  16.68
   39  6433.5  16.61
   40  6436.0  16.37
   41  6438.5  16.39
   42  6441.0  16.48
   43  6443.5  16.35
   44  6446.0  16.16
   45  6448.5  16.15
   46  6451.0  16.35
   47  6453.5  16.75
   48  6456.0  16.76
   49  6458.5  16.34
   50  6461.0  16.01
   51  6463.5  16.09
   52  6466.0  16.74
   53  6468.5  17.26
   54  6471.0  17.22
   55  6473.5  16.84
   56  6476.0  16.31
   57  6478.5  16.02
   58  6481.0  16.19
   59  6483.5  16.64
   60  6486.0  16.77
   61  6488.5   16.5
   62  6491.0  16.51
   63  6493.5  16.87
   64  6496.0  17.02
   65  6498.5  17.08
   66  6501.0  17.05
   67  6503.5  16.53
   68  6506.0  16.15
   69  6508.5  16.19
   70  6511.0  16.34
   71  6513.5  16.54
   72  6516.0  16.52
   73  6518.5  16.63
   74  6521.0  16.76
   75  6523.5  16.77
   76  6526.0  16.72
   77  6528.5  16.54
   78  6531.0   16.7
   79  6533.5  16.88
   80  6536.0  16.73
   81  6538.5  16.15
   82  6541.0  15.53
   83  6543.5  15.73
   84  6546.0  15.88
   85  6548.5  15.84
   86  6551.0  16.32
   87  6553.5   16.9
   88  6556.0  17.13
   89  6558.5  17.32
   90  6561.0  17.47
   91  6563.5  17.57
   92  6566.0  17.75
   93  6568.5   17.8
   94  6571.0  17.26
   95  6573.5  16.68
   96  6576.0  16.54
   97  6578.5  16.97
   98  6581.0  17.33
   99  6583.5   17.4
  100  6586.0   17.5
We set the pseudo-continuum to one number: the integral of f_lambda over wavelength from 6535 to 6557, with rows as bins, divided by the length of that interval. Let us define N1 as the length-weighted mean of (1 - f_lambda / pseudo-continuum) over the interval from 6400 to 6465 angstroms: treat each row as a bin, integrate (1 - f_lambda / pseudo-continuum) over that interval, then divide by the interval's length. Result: 0.031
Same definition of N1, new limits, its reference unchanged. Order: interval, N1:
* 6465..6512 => -0.026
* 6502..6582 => -0.028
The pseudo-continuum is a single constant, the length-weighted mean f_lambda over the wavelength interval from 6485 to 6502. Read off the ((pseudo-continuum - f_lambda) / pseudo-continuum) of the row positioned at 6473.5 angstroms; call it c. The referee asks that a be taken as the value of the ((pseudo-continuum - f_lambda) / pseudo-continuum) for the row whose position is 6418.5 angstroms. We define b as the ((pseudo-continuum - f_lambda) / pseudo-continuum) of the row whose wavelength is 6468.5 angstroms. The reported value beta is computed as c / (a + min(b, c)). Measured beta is 0.0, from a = 0.170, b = -0.026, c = -0.001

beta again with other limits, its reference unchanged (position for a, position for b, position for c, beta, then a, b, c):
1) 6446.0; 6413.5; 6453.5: 0.1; 0.040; 0.226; 0.005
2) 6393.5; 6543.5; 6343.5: 0.1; -0.009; 0.065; -0.001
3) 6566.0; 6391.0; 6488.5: -0.3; -0.055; -0.013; 0.019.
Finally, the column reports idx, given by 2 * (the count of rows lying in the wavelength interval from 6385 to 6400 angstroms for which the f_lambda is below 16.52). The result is 4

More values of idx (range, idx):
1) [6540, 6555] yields 10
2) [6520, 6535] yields 0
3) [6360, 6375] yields 4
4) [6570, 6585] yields 0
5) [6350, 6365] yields 0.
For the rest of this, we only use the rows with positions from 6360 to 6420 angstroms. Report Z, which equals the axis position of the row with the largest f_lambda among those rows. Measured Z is 6361.0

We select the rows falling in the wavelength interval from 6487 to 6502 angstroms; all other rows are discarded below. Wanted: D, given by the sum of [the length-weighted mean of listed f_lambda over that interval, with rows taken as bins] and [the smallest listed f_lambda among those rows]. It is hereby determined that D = 33.3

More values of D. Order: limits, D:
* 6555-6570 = 34.6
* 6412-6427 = 27.5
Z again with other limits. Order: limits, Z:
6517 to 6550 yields 6533.5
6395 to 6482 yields 6468.5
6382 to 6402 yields 6391.0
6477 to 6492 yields 6486.0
